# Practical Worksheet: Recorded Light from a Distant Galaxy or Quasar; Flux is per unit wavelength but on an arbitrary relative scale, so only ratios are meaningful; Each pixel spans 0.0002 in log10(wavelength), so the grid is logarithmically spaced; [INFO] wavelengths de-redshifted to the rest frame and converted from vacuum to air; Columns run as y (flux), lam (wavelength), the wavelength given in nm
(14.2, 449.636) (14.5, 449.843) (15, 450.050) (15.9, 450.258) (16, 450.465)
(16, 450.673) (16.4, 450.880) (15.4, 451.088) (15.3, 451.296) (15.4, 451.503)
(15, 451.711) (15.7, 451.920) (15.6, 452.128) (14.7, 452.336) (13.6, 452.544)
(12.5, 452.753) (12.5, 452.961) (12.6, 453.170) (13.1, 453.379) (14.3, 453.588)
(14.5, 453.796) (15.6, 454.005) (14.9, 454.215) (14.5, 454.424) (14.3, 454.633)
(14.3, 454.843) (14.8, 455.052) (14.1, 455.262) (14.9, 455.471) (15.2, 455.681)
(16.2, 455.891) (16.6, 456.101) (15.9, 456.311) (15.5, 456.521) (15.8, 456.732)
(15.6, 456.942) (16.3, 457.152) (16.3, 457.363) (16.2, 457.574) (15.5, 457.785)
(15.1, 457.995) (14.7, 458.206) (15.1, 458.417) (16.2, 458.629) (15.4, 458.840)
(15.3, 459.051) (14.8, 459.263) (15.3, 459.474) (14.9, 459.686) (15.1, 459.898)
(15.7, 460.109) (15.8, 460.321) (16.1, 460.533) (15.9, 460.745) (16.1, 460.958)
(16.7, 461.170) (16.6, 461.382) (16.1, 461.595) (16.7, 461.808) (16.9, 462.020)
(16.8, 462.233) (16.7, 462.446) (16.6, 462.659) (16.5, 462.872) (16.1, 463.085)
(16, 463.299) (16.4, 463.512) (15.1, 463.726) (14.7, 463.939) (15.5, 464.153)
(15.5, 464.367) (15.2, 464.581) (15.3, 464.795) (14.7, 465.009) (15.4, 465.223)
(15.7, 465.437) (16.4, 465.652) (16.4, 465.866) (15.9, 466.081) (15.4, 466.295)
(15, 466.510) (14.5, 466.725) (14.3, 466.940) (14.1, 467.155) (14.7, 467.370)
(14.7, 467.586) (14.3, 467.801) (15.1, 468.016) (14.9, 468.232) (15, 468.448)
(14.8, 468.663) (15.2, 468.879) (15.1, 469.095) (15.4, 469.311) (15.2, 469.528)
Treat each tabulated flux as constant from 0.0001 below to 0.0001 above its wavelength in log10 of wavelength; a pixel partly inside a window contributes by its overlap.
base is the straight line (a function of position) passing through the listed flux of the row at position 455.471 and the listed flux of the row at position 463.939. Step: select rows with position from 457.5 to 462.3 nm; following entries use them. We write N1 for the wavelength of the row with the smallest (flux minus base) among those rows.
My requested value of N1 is 458.206 nm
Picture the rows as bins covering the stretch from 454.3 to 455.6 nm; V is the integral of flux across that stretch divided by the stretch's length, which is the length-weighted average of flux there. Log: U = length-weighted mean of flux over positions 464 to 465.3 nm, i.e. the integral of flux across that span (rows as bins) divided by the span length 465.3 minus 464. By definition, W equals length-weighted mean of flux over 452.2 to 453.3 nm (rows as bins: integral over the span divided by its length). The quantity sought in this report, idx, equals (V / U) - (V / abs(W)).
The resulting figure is -0.14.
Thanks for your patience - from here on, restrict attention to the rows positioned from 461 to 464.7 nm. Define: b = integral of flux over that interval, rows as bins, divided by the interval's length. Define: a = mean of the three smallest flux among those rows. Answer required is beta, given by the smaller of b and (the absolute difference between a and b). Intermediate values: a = 15.0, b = 16.1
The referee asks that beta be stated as 1.12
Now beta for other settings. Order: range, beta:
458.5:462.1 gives 0.91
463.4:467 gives 0.89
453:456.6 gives 1.47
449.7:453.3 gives 2.27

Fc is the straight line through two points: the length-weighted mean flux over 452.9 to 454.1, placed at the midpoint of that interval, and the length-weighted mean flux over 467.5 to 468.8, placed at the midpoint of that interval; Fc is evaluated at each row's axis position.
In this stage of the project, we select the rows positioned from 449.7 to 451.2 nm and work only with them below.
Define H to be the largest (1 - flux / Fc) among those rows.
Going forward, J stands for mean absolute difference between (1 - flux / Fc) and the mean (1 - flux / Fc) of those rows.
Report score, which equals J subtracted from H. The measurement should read -0.11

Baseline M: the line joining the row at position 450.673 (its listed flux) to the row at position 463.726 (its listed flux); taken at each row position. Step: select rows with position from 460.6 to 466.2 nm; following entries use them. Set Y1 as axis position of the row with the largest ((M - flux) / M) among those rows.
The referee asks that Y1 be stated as 463.939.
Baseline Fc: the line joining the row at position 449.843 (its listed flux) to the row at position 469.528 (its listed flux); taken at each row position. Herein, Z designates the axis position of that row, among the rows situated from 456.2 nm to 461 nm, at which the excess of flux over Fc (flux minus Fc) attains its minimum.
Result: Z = 458.206 nm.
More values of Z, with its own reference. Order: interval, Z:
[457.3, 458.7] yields 458.206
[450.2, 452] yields 451.711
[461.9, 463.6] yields 463.299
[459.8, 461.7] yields 459.898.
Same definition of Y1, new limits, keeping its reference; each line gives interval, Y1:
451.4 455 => 452.753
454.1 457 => 455.262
